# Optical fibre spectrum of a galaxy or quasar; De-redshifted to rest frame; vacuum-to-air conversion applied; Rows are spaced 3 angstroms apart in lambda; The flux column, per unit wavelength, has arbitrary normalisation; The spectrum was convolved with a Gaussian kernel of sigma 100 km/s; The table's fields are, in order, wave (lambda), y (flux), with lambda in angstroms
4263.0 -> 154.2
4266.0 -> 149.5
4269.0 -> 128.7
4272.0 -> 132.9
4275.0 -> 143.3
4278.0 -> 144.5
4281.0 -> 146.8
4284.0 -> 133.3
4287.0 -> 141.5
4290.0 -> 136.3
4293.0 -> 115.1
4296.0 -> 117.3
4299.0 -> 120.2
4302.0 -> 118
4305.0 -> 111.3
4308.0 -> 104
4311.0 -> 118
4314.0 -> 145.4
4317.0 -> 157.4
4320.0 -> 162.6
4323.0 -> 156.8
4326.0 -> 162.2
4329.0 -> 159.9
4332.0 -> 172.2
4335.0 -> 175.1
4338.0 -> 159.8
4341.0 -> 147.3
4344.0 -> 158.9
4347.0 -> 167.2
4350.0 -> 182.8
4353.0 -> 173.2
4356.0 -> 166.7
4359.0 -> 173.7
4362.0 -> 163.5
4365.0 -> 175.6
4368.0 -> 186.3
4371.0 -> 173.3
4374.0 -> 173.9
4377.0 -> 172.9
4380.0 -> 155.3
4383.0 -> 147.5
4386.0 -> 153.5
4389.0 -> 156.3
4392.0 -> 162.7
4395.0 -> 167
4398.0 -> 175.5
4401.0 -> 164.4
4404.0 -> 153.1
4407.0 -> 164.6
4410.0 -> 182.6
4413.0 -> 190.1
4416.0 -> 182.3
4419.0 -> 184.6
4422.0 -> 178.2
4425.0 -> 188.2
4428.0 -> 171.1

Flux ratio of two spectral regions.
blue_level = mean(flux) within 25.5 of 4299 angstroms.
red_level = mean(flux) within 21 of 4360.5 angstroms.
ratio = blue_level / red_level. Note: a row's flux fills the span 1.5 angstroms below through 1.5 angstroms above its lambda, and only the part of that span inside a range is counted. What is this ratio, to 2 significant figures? 0.79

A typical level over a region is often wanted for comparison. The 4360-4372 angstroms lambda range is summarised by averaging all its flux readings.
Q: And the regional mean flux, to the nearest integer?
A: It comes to 175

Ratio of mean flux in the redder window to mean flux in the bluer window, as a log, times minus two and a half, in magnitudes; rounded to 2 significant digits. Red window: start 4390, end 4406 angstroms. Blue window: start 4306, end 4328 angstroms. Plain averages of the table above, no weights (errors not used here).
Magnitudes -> -0.15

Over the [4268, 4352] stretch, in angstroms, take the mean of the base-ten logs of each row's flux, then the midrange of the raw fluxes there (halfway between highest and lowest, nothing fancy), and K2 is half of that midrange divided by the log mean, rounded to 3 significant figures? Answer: 33.3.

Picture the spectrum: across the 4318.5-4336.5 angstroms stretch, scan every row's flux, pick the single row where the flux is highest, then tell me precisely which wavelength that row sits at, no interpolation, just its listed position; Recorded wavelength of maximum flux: 4335.0 angstroms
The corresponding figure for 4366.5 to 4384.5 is 4368.0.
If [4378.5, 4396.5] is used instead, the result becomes 4395.0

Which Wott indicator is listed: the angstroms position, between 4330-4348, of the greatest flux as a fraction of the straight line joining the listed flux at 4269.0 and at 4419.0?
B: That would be 4335.0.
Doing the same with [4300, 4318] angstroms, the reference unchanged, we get 4317.0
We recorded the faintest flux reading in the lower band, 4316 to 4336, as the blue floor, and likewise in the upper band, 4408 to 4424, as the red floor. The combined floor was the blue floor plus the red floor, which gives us 335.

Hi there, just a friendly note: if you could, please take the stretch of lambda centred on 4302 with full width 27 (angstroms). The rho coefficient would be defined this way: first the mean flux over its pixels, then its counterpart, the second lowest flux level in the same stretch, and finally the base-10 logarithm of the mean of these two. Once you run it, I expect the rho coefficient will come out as 2.06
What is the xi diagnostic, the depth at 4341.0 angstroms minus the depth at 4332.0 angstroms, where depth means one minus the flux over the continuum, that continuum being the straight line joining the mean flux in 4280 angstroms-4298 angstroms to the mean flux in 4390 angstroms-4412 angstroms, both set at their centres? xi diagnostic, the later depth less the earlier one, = 0.19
